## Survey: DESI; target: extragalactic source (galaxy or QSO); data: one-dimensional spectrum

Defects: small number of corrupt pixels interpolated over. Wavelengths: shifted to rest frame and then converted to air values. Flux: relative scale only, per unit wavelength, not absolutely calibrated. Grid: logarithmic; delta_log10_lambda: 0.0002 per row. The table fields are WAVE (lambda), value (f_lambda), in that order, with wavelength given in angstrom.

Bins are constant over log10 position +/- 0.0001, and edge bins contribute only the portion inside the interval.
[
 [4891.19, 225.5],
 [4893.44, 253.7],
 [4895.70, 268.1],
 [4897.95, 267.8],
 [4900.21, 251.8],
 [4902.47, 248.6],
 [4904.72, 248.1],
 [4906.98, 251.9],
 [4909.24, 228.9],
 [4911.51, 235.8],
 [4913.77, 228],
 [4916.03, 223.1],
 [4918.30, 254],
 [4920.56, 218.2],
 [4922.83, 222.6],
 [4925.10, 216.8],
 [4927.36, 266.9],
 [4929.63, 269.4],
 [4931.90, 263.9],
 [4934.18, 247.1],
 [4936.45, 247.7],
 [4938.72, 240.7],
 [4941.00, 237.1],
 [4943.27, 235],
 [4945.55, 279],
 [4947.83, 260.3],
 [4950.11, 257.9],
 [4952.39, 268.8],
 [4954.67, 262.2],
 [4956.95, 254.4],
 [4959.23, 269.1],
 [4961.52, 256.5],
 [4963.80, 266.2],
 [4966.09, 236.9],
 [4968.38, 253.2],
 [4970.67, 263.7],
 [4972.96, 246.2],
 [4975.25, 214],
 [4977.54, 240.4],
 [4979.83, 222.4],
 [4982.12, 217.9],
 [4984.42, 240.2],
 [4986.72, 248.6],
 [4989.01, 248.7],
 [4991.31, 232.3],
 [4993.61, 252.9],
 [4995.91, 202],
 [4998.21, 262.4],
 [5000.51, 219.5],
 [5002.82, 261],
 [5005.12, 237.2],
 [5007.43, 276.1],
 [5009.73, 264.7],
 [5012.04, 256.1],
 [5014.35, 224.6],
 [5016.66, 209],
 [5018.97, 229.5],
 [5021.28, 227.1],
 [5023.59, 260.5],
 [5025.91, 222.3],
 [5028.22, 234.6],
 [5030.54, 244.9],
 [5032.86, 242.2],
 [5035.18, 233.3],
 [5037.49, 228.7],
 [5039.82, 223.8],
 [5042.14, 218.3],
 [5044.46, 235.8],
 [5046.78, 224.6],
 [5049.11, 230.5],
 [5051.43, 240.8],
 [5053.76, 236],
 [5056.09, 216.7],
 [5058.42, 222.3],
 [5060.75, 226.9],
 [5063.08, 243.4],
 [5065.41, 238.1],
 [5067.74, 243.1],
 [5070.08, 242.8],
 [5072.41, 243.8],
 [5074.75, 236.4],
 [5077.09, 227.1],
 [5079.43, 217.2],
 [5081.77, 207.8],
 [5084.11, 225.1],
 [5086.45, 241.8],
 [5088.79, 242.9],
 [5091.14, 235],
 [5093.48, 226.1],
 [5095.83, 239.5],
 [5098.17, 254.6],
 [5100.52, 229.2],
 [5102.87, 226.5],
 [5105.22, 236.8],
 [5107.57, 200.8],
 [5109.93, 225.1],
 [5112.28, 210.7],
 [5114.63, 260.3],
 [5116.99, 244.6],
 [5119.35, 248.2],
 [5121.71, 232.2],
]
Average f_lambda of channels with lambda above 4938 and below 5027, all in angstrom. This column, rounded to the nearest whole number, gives 245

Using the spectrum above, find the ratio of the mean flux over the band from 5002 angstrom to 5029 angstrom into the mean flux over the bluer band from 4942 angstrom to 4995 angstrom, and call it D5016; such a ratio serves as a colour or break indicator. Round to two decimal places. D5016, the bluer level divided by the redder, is 1.03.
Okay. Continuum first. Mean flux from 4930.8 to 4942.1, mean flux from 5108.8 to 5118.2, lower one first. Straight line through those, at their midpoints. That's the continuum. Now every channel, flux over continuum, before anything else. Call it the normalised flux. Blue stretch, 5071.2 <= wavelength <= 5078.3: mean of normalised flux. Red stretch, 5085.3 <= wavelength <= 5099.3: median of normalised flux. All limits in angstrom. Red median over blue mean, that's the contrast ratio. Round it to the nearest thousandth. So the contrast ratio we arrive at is 1.026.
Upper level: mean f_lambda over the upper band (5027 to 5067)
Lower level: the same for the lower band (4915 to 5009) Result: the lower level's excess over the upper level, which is 14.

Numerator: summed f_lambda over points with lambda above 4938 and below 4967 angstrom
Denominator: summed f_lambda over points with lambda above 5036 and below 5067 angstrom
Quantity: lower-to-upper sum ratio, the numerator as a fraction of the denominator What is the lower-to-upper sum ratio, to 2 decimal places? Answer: 1.11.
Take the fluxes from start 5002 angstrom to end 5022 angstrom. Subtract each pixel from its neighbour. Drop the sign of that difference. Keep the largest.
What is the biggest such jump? 39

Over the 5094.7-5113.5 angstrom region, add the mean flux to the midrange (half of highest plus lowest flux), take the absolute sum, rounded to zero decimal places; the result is 456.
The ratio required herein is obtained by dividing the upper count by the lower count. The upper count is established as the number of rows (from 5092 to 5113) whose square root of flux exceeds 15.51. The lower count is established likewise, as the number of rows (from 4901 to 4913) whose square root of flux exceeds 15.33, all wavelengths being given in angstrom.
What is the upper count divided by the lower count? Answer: 0.250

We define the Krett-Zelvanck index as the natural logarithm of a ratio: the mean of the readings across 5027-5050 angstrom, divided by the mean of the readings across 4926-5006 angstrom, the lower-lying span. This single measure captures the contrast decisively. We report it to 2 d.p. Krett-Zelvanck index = -0.07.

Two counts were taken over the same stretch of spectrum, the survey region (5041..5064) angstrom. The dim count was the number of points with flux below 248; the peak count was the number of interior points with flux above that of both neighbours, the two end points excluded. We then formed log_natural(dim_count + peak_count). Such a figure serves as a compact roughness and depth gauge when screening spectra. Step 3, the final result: 2.48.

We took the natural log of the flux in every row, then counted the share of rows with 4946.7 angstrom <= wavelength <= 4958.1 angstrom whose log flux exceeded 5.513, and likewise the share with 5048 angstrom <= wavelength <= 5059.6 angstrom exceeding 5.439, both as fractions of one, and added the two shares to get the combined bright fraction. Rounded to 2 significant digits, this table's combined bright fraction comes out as 1.6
